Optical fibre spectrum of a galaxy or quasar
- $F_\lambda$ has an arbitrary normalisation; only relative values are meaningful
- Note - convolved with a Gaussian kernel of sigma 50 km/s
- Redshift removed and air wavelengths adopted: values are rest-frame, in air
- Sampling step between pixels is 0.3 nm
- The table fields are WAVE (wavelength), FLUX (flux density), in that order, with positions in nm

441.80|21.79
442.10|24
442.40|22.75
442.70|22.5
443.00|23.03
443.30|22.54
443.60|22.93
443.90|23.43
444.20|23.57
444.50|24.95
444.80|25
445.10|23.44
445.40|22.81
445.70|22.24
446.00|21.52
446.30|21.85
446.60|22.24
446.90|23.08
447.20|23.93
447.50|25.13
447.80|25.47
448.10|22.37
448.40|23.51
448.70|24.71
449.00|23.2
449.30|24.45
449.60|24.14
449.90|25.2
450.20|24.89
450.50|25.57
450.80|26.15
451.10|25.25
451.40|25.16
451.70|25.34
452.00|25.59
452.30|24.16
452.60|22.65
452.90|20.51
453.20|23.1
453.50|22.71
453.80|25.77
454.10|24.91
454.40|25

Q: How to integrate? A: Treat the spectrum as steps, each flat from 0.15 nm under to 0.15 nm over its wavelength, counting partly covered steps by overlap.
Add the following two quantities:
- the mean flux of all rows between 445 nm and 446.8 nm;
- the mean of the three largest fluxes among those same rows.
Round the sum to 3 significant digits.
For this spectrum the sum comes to 45.2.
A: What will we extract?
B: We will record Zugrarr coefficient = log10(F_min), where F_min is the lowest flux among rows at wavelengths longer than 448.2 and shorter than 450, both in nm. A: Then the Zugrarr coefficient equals 1.37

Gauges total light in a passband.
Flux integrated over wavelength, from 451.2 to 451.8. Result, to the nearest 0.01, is 15.15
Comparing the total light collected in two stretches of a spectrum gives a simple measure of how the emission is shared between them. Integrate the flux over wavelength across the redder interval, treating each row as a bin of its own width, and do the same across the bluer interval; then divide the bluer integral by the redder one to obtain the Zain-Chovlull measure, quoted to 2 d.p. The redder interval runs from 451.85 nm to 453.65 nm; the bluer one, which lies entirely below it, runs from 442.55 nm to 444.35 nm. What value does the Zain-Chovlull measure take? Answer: 0.99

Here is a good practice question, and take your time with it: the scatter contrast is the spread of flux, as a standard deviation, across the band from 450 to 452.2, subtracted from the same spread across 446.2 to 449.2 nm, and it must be 0.8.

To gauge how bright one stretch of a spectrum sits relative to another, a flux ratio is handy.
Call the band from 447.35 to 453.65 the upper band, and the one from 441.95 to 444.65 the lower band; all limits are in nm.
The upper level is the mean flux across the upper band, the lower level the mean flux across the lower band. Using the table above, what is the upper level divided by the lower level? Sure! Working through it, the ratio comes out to 1.04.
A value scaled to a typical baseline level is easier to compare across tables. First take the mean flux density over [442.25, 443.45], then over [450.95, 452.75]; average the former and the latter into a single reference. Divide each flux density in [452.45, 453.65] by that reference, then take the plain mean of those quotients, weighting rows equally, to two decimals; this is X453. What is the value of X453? 0.94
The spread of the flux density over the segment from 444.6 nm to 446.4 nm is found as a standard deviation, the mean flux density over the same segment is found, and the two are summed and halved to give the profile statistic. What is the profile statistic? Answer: 12.0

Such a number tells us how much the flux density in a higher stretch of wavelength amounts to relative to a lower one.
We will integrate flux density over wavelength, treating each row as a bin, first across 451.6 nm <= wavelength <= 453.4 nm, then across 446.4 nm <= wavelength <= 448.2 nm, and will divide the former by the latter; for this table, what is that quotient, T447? 0.99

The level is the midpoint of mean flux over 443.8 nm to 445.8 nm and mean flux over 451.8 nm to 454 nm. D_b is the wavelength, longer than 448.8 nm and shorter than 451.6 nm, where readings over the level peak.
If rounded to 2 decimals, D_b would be 450.80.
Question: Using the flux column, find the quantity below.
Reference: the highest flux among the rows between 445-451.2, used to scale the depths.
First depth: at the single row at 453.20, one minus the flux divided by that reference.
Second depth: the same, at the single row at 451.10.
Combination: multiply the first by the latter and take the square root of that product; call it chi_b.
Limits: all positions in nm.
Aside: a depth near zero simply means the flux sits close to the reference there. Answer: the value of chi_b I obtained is 0.063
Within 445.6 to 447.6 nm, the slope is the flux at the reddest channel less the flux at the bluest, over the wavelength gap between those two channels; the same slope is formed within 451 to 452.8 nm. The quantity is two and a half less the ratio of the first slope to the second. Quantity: 3.4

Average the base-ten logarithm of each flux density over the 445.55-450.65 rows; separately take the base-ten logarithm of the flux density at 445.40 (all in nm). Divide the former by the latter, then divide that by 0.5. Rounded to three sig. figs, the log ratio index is 2.02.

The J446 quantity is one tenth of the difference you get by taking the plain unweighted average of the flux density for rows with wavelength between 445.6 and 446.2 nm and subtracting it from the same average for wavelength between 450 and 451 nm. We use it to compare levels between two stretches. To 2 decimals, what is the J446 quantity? 0.37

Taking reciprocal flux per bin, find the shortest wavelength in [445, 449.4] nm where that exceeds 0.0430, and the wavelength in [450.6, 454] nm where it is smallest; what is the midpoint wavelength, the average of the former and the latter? 448.10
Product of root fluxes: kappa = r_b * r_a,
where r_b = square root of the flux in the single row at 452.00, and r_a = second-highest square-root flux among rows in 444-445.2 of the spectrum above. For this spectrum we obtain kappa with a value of 25.3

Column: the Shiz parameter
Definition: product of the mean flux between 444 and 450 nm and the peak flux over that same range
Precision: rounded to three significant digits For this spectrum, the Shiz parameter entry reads 602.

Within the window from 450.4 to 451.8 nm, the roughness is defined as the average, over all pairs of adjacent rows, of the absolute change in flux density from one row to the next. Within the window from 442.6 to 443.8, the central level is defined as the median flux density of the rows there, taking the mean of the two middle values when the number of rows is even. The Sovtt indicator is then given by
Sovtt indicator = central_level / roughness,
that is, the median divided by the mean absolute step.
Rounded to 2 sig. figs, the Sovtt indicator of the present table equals 52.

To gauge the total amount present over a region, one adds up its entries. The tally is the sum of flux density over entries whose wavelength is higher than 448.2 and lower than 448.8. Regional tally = 48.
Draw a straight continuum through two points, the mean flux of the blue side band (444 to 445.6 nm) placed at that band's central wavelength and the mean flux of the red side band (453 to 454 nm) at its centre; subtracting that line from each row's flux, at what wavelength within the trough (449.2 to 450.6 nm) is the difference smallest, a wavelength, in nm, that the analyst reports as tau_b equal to 449.60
